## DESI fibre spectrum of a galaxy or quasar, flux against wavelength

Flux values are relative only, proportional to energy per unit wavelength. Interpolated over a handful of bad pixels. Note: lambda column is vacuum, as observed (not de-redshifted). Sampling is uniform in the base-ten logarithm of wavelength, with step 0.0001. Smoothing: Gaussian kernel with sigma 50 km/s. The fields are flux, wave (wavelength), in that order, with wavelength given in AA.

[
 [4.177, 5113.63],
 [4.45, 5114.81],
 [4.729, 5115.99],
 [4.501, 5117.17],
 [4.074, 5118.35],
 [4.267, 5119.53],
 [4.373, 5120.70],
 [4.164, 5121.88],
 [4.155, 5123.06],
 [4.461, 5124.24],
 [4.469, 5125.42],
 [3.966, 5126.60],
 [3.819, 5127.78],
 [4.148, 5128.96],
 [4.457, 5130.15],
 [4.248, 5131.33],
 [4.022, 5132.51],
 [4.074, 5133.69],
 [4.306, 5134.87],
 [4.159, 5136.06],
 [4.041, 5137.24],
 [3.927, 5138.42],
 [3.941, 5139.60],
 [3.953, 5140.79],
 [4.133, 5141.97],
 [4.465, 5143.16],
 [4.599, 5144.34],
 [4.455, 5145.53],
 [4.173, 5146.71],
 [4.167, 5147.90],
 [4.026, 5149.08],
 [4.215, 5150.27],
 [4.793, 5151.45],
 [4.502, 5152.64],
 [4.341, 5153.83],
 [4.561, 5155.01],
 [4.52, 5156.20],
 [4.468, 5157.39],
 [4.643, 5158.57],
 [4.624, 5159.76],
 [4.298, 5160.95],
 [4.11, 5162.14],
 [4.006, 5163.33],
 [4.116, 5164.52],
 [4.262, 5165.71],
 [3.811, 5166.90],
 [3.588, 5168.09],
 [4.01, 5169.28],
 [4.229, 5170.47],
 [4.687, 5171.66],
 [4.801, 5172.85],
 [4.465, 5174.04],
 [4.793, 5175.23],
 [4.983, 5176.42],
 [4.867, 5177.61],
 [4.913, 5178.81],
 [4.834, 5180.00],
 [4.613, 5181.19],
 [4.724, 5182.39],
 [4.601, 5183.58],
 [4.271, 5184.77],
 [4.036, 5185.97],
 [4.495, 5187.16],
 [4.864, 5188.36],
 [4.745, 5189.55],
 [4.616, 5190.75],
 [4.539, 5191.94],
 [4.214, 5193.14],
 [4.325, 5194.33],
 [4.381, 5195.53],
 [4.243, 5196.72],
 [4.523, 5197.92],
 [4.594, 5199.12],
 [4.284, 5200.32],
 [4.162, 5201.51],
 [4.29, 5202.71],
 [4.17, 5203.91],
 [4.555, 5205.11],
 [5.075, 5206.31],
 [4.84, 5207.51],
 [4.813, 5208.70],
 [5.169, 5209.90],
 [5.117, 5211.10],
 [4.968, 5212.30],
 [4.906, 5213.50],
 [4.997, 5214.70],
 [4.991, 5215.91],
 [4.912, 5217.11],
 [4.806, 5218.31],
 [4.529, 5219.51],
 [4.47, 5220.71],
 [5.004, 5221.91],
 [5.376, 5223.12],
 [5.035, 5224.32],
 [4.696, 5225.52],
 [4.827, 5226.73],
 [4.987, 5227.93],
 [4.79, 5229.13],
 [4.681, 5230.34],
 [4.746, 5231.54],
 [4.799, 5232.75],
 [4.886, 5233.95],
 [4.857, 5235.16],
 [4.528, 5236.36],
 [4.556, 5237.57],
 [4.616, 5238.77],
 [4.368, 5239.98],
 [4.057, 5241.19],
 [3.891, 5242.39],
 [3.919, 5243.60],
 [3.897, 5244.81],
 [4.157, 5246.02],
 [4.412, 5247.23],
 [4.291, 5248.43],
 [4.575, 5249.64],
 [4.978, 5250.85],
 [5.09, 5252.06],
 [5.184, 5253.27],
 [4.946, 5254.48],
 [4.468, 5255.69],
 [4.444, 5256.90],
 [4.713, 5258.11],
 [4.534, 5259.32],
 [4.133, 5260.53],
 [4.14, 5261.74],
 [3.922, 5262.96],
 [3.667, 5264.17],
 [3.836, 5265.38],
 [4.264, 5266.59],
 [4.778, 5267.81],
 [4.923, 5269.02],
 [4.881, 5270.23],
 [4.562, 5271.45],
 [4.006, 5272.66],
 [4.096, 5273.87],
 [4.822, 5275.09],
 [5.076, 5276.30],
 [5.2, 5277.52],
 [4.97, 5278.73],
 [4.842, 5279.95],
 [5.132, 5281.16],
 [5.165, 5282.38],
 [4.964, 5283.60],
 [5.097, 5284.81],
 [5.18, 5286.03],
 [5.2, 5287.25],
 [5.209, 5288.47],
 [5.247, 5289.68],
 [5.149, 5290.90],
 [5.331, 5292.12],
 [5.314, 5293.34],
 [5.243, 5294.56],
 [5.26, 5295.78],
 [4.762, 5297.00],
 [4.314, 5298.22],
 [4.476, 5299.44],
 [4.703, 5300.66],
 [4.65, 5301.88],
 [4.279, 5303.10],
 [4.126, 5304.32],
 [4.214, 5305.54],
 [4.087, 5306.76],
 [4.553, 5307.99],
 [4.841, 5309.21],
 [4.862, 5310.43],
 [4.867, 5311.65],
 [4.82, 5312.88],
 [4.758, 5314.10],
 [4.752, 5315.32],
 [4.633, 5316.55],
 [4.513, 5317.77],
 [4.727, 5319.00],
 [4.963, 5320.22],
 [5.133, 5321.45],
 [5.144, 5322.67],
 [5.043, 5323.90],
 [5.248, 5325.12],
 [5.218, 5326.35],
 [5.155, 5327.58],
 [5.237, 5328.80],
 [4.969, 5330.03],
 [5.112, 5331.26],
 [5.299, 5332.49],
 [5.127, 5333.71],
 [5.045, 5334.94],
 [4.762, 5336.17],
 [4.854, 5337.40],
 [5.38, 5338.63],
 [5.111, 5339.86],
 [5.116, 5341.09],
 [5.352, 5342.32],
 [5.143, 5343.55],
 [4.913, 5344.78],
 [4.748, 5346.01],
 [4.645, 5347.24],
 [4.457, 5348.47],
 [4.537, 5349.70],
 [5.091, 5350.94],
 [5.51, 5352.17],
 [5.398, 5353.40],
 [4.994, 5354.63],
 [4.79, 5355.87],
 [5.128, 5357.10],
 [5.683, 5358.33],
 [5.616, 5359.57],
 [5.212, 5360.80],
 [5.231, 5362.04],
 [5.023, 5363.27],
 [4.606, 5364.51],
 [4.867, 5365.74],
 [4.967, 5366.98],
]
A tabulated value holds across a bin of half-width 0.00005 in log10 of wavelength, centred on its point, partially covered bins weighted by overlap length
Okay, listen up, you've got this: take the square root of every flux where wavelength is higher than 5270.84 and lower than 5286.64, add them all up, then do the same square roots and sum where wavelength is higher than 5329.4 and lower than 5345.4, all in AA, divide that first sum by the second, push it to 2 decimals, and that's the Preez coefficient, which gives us 0.98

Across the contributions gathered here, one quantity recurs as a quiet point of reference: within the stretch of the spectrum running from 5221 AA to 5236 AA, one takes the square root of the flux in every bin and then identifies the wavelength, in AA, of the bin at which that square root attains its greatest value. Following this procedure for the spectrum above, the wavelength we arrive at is 5223.12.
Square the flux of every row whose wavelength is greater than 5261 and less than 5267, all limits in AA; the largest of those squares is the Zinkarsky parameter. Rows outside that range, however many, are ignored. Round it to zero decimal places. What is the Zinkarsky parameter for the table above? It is 18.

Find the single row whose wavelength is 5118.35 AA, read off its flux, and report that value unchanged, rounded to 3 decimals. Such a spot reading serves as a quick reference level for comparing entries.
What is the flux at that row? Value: 4.074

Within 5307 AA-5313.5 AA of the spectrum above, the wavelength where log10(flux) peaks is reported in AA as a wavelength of 5311.65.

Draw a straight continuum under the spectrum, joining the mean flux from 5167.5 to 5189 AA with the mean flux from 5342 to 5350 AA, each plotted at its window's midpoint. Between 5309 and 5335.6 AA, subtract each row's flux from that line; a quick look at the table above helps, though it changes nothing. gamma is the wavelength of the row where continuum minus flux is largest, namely 5317.77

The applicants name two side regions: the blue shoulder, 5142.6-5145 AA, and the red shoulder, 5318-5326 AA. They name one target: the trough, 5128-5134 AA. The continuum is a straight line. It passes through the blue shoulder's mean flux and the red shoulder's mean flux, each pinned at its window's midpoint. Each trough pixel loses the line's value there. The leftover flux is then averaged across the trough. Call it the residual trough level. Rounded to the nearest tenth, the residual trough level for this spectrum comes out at -0.3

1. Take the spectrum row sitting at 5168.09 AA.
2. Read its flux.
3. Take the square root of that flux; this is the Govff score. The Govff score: 1.89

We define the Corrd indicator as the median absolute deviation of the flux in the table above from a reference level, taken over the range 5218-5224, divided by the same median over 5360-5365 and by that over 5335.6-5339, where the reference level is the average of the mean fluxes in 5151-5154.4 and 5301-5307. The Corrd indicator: 1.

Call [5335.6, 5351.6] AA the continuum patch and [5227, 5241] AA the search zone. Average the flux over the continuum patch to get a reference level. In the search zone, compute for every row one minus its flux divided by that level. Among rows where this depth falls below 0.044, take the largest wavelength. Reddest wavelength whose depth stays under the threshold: 5235.16 AA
